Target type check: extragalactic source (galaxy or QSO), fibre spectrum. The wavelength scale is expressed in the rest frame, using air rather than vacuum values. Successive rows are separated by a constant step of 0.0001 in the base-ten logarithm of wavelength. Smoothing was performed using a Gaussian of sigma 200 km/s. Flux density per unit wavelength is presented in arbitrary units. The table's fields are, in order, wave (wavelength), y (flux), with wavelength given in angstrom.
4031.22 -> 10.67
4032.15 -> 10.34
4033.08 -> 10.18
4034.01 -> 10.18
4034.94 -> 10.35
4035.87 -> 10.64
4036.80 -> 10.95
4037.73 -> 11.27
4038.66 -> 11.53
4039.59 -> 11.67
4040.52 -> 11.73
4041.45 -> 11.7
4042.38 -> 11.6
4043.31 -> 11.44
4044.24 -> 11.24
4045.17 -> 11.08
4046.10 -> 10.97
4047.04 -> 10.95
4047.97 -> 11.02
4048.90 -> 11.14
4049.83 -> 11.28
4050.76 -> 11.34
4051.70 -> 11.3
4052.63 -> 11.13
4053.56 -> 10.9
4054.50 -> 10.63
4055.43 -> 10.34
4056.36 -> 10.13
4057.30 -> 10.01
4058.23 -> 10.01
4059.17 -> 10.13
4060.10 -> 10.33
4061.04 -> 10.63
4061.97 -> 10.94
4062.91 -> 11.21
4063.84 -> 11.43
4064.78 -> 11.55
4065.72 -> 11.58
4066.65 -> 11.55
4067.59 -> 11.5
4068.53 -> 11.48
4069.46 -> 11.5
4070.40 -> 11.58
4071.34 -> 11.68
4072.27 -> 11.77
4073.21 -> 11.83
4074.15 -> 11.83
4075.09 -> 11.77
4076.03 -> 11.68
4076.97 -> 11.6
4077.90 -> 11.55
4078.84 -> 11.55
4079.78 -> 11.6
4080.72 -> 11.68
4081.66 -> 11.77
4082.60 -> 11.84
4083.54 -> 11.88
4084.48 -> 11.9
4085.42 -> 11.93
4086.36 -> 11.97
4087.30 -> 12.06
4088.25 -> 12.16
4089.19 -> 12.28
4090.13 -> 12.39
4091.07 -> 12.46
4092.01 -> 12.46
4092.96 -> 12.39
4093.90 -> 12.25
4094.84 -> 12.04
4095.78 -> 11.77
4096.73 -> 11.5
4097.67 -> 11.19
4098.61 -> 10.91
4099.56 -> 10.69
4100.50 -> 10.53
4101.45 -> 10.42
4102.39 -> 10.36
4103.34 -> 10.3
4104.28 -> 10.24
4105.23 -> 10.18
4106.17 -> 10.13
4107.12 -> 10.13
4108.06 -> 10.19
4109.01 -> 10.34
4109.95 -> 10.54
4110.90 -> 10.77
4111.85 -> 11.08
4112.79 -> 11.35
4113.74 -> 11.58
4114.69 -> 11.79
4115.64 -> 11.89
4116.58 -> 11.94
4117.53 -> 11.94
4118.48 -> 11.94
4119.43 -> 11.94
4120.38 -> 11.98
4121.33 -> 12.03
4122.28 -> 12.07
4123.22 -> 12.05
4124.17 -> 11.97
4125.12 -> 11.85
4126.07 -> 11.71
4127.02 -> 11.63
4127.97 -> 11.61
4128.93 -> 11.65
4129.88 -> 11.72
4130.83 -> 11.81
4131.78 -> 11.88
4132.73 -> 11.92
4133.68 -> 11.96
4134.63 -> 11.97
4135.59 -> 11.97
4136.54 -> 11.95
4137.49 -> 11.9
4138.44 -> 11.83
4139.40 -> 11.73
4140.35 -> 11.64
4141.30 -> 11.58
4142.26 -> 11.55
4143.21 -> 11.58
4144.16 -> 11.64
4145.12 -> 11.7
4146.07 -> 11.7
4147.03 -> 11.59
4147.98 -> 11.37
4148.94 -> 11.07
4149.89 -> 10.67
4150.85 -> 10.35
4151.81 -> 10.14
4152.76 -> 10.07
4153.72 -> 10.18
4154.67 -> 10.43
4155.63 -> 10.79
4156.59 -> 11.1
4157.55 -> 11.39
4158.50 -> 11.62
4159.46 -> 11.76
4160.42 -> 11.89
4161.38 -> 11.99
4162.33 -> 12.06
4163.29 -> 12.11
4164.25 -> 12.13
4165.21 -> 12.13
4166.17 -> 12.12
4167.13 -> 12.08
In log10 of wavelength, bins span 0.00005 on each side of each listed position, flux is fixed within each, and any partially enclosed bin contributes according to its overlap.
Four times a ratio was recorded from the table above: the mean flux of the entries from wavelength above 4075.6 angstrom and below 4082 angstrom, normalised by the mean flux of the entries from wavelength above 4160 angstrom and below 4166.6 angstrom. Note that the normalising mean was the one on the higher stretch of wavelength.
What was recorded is 3.86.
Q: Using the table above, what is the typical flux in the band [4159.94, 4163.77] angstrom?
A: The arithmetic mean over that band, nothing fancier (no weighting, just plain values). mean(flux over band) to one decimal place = 12.0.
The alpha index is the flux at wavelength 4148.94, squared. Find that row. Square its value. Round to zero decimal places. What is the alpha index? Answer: 123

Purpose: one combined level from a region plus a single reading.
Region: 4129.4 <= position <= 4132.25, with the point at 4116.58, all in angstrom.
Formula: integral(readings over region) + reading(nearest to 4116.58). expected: 45.6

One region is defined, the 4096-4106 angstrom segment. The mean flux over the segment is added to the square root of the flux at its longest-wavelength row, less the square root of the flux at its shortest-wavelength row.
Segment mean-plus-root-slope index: 10.4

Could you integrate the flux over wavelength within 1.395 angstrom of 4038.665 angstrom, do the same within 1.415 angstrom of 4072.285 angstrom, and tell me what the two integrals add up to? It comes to 65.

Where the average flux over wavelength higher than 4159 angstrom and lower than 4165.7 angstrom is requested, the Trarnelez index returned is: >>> 12.0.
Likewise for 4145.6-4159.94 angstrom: 10.9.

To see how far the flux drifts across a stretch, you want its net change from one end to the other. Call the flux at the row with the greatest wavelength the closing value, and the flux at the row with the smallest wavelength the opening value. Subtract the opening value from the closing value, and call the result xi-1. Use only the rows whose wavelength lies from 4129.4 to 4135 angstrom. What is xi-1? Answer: 0.25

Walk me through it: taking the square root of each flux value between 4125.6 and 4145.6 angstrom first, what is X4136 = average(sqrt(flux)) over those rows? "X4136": 3.43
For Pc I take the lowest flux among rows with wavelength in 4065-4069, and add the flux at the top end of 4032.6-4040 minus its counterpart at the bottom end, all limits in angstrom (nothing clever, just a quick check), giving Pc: 13.0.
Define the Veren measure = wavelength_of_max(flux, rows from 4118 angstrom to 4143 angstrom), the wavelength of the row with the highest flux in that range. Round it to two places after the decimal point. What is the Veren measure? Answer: 4122.28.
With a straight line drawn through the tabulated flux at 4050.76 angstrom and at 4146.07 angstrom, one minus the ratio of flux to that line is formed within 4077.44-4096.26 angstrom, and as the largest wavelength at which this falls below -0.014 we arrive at 4095.78 angstrom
